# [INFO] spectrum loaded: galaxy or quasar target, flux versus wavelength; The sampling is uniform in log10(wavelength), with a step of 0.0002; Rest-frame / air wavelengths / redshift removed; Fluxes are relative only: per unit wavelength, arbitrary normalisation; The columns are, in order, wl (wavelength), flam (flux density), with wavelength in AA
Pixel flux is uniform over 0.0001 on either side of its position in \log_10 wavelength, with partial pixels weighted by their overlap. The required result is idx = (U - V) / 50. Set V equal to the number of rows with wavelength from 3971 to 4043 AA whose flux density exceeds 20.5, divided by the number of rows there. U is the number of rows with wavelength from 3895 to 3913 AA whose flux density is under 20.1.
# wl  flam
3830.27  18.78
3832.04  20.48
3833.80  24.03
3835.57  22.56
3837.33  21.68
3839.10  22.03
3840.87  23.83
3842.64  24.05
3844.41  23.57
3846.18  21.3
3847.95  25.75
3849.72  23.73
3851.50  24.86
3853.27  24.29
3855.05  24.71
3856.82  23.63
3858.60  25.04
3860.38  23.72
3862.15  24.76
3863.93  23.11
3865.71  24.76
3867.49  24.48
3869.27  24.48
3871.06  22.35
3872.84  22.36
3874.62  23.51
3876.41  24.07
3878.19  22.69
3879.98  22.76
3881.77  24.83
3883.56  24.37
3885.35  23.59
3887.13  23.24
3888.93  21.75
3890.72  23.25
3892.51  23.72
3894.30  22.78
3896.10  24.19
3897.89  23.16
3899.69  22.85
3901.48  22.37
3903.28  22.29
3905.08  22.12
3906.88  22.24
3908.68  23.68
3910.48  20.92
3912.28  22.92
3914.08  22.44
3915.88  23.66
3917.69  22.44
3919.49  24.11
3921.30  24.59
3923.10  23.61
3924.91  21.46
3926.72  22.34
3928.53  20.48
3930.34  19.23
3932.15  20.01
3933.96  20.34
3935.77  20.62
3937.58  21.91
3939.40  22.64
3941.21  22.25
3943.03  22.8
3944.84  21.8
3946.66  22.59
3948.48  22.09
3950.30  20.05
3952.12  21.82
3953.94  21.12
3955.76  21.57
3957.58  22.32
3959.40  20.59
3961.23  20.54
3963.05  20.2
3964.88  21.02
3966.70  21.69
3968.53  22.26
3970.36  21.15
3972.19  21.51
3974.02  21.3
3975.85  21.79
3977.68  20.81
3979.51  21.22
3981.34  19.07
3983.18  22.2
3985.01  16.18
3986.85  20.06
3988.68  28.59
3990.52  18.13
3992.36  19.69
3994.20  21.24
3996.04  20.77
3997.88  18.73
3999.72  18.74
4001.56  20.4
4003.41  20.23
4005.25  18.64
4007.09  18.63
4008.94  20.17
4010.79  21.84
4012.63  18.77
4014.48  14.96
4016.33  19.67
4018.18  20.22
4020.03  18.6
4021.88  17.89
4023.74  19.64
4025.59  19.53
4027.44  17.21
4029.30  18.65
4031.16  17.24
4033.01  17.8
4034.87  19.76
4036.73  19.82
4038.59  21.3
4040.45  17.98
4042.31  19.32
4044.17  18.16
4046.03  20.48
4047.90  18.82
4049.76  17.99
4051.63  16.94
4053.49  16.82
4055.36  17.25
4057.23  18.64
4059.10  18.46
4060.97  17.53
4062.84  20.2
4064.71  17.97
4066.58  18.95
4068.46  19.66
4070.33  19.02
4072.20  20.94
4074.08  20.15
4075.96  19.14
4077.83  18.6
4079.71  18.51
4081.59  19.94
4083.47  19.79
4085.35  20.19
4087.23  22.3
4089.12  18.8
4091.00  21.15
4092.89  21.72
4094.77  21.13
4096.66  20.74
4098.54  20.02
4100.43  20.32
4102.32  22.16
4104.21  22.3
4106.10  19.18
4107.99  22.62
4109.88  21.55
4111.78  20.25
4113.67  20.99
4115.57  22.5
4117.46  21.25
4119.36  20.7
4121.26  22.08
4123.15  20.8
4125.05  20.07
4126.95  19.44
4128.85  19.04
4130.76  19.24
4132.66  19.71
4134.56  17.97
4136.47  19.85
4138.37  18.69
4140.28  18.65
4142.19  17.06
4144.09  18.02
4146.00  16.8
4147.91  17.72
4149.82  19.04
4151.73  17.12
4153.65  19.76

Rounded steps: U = 0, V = 0.3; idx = -0.01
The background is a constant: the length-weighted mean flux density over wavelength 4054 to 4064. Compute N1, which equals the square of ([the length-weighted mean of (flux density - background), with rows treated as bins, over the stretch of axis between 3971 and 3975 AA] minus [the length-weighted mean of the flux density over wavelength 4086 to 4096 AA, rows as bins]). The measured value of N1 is 321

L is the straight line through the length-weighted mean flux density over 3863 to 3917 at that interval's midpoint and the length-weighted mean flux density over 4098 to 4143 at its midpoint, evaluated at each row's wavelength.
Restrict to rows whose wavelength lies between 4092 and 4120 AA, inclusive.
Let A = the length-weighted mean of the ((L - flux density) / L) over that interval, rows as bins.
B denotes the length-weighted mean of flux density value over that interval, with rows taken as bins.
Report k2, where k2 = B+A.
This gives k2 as 21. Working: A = -0.03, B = 21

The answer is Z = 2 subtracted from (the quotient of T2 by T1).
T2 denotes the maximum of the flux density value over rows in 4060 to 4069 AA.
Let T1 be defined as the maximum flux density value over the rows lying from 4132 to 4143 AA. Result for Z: -0.98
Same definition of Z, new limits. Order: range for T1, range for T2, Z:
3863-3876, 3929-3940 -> -1.09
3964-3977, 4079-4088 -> -1.00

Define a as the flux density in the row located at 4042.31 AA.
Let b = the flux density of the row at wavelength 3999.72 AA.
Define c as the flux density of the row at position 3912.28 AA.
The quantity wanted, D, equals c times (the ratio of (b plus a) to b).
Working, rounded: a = 19.32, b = 18.74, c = 22.92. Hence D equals 47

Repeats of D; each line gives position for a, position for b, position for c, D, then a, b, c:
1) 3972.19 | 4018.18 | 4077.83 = 38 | 21.51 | 20.22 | 18.6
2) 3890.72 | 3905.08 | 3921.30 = 50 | 23.25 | 22.12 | 24.59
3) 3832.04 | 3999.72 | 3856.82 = 49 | 20.48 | 18.74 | 23.63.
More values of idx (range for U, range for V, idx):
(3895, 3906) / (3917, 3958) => -0.02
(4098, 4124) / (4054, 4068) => 0.04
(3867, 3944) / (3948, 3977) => 0.02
